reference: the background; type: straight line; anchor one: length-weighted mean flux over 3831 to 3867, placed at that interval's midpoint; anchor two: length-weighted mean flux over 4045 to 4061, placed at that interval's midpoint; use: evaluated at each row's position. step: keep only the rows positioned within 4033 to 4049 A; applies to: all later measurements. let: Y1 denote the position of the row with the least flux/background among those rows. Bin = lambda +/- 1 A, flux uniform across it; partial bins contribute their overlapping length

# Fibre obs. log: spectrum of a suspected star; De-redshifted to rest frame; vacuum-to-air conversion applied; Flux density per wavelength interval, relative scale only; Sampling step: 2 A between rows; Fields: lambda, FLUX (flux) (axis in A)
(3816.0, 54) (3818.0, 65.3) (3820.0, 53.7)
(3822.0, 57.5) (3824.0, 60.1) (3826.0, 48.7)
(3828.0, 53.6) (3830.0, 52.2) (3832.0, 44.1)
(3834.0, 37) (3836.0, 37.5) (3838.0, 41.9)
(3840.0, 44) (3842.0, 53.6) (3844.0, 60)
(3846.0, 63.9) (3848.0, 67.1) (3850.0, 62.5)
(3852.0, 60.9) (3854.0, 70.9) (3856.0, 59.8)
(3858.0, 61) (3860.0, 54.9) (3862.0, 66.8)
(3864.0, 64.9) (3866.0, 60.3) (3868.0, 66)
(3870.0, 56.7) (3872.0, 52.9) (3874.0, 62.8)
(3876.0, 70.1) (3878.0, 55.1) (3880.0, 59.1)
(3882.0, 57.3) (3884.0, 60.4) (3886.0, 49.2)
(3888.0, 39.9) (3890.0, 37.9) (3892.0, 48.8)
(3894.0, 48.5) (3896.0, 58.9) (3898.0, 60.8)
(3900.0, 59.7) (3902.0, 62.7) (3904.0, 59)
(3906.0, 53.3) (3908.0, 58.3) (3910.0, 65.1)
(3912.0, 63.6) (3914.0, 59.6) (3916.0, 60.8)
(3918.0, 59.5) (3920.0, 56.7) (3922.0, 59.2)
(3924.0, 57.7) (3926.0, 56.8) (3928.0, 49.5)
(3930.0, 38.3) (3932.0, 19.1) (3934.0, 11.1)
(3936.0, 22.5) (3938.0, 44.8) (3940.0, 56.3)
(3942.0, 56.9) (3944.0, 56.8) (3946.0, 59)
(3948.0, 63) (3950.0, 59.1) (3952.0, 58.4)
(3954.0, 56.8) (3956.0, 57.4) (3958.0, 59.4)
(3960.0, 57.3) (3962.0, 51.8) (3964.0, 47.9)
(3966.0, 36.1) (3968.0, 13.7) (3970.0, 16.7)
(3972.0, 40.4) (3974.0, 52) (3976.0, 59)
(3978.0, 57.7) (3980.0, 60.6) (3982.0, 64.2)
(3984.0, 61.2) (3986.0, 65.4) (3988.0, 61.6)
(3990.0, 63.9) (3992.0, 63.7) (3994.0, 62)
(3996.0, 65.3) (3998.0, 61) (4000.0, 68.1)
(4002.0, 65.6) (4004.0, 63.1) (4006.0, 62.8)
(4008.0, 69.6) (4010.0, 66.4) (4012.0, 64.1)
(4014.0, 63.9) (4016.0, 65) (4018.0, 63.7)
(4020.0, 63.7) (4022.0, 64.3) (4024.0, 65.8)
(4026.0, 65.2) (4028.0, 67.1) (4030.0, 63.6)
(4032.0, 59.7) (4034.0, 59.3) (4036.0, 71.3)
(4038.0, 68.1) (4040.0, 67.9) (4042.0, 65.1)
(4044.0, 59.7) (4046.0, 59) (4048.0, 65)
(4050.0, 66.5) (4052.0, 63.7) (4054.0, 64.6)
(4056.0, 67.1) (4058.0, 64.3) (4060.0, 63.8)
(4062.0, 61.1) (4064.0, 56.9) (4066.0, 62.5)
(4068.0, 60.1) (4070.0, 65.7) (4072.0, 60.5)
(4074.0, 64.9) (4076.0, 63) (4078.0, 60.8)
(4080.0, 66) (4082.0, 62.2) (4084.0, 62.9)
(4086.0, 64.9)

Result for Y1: 4046.0 A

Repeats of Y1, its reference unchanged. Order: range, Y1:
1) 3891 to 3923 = 3894.0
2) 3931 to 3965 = 3934.0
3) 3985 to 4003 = 3998.0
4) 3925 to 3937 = 3934.0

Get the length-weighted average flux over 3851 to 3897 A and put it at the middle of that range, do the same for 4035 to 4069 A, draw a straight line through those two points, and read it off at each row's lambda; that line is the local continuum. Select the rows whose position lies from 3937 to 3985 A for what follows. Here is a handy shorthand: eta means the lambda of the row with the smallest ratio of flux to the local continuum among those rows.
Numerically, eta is 3968.0 A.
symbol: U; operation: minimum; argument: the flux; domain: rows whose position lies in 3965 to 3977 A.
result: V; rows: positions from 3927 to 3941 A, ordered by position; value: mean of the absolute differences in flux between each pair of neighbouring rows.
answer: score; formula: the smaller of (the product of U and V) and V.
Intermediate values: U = 13.7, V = 13.9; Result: 13.9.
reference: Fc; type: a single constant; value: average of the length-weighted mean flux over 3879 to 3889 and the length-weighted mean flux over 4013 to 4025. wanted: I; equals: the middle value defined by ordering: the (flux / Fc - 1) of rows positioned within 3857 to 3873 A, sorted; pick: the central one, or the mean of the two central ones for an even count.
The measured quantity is 0.032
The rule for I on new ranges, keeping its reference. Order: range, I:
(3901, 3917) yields 0.024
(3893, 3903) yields 0.015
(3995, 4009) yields 0.111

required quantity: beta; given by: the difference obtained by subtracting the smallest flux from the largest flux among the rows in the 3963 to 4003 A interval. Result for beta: 54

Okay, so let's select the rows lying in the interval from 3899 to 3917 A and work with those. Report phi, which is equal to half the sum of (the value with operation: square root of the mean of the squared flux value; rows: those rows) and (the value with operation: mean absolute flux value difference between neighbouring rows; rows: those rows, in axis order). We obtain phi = 32.1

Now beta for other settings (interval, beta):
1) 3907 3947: 54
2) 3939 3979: 49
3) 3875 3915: 32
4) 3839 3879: 27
